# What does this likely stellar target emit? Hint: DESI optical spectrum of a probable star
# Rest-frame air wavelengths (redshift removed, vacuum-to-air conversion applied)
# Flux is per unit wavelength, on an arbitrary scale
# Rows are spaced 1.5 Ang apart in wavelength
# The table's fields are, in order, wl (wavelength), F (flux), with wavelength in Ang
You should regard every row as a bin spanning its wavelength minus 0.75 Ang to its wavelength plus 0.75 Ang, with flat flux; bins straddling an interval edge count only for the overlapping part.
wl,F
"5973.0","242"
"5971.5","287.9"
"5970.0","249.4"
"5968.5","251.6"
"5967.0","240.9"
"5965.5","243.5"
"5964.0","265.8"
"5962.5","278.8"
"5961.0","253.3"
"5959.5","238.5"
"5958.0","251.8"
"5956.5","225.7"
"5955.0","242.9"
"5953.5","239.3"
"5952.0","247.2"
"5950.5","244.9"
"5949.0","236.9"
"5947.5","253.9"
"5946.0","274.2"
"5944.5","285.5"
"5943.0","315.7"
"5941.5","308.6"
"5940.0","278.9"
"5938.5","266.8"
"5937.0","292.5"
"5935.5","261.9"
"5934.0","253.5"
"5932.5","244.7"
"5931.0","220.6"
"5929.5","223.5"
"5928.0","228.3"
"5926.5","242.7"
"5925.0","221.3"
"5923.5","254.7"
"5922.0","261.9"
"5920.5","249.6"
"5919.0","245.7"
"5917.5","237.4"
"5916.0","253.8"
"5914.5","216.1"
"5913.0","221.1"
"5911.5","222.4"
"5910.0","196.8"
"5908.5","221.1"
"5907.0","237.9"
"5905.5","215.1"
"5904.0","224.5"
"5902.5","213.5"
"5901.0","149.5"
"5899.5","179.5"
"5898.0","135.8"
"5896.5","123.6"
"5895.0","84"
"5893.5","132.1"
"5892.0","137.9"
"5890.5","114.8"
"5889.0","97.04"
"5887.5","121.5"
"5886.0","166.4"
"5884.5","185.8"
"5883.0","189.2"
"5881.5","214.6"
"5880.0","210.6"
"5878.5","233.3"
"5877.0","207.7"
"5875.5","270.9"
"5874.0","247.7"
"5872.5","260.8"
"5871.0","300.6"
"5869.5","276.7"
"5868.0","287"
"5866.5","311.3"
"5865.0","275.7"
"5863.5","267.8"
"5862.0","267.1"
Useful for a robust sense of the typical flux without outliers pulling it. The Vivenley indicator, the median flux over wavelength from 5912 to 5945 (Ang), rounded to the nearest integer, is 252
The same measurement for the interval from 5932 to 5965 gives 254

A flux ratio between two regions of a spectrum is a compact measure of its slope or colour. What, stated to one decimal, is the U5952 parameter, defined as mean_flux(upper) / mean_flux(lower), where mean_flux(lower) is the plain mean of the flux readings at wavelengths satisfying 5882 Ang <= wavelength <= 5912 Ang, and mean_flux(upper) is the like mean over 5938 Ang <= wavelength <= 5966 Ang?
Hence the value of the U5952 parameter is 1.6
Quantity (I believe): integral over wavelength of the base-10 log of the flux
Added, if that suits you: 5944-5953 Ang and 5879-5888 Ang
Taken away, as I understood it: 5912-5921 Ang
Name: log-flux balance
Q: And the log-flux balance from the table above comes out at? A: 20.6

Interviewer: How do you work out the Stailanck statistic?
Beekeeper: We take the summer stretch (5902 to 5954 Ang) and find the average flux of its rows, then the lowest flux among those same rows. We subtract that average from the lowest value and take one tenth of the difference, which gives -4.9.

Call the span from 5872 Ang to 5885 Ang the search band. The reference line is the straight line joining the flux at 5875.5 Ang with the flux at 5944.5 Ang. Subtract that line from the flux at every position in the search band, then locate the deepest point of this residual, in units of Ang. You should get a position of 5884.5 Ang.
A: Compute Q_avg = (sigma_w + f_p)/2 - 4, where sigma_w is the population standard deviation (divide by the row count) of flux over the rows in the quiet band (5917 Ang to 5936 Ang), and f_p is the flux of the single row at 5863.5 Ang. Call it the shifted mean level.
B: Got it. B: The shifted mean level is 137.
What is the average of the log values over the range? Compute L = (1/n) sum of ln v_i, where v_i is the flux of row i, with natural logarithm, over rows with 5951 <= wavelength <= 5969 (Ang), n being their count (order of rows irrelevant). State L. 5.51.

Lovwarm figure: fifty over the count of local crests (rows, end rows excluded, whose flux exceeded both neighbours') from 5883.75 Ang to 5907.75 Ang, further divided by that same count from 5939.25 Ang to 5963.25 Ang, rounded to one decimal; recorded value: 4.2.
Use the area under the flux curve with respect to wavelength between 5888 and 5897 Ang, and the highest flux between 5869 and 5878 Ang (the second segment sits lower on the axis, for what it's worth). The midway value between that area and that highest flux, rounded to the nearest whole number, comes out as 667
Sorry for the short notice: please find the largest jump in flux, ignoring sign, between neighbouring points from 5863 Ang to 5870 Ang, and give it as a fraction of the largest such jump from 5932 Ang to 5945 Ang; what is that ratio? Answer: 1.2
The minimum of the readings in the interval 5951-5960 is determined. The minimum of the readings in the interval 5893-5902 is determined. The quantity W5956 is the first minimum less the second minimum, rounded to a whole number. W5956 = 142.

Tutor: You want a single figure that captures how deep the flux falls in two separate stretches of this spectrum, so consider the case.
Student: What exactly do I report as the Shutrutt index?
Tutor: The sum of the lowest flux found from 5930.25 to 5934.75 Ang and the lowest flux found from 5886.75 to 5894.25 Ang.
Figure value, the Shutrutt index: 318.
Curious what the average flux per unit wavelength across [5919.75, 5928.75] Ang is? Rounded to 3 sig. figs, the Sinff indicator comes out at 243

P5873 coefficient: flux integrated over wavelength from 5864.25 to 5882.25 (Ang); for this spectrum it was 4645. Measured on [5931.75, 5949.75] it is 4910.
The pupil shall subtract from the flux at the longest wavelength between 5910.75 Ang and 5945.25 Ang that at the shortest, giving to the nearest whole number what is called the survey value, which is 63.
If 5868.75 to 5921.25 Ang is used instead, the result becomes -27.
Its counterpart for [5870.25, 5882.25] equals -86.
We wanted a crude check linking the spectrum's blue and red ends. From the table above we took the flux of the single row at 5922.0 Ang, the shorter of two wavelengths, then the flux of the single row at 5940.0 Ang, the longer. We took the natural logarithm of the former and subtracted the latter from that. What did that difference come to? -273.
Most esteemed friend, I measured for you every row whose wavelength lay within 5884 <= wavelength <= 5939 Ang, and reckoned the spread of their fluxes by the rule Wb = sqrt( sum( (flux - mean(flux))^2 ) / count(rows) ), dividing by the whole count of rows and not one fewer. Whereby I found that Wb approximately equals 53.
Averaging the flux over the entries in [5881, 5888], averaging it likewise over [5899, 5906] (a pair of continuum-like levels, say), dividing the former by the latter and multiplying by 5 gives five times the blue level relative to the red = 4.5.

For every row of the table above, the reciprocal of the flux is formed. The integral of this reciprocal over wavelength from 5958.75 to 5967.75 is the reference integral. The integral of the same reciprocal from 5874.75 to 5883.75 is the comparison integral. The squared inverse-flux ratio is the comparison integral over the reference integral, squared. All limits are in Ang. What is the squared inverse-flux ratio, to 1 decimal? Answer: 1.3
